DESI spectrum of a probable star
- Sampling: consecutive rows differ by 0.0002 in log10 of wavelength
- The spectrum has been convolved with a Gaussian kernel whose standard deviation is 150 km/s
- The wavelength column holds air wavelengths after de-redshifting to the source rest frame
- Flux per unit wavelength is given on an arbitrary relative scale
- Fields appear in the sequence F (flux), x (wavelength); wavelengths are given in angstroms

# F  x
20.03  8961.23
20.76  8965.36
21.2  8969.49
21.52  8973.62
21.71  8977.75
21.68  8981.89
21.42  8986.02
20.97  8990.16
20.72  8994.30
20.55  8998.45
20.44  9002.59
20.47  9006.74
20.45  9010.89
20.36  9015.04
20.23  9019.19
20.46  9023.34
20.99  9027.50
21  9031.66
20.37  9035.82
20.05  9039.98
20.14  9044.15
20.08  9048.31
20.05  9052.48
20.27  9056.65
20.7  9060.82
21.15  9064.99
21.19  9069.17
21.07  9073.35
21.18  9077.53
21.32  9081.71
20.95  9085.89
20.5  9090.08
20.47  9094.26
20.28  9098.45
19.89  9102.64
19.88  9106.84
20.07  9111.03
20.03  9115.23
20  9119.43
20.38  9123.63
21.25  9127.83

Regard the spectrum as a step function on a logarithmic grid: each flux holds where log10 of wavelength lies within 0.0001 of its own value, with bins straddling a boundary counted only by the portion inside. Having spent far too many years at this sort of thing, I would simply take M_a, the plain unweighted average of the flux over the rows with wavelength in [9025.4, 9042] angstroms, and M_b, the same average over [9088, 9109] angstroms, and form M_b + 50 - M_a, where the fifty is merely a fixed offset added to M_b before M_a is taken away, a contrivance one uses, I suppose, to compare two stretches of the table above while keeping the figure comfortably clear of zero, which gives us 49.6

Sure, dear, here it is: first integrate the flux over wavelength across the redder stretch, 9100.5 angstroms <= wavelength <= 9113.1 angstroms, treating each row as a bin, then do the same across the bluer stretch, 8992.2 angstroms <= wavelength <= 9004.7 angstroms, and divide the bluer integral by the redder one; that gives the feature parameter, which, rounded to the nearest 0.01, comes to 1.02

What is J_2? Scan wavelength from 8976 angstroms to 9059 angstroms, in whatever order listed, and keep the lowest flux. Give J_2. 20.05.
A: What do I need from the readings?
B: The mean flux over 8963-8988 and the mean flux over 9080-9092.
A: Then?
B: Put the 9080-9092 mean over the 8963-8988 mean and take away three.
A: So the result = -2.02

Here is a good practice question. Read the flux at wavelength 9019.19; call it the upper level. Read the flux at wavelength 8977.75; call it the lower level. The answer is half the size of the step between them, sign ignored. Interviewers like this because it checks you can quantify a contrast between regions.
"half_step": 0.74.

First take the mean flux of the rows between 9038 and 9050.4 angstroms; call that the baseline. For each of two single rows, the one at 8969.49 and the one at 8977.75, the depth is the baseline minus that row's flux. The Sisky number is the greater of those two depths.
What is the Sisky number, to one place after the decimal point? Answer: -1.1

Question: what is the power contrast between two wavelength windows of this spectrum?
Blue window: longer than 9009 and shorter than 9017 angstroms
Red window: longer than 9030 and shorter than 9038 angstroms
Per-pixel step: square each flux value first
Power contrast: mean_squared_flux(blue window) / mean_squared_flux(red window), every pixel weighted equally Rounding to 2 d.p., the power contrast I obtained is 0.97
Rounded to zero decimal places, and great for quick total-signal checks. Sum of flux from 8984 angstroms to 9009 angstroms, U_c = 125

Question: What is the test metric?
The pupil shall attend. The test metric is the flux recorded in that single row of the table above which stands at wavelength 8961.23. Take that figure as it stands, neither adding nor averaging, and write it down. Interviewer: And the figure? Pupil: 20.03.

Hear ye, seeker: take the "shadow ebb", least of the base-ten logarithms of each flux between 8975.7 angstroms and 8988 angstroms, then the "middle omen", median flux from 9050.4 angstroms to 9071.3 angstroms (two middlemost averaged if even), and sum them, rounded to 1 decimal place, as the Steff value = 22.0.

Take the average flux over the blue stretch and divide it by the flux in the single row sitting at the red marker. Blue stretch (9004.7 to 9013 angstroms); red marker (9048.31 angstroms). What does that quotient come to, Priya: 1.02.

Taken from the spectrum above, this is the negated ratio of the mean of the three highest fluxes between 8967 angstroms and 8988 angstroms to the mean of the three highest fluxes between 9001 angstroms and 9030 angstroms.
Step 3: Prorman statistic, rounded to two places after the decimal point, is -1.05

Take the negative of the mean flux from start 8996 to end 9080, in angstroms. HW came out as -20.6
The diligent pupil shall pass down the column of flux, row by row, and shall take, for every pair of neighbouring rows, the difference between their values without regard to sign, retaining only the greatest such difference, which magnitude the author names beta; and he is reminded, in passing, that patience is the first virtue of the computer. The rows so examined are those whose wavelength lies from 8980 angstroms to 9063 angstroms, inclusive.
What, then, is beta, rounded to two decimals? 0.63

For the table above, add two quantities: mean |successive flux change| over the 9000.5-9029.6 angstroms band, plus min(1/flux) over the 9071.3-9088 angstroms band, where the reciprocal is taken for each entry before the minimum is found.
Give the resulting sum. 0.22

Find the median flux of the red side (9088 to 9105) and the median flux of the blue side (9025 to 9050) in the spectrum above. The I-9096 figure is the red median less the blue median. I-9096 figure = 0.12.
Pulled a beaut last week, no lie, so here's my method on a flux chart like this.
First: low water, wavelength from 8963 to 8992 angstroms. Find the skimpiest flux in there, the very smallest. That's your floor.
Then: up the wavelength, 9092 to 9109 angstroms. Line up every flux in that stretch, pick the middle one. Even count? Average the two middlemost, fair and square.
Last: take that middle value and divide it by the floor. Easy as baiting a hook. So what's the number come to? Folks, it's 0.97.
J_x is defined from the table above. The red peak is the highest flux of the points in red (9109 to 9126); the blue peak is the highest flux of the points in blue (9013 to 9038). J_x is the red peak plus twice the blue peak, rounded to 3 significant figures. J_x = 62.4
